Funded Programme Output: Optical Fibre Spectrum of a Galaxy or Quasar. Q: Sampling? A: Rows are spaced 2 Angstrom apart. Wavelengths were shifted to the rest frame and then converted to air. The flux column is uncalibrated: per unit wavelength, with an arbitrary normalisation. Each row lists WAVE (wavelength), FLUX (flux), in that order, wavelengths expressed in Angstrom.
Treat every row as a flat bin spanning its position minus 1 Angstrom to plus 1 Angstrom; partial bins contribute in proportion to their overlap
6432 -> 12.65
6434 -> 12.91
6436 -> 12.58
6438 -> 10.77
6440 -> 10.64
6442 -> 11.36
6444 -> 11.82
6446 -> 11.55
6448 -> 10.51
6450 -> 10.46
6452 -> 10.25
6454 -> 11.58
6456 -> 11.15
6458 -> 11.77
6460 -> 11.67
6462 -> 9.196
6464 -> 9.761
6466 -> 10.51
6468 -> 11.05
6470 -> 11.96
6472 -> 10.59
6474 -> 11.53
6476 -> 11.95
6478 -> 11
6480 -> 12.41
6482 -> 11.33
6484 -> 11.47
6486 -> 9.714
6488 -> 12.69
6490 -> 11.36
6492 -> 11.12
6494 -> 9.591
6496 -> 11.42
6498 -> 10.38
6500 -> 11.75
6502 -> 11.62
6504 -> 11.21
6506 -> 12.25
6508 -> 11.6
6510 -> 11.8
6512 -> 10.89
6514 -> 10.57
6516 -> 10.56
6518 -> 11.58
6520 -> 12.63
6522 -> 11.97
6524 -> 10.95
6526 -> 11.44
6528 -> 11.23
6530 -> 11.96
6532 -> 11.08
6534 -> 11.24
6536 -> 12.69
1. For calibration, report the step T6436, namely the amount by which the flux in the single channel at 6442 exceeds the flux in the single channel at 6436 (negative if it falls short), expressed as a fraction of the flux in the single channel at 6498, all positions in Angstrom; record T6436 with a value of -0.12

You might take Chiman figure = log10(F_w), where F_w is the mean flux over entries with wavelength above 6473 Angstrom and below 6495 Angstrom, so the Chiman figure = 1.05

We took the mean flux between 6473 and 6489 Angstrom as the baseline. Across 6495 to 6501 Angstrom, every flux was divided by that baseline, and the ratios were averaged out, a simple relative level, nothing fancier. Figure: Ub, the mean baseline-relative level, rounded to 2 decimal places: 0.97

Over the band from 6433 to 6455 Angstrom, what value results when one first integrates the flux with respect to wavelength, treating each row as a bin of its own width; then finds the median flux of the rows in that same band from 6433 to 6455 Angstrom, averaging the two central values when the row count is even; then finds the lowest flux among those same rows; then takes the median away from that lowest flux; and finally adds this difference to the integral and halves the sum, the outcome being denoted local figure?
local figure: 124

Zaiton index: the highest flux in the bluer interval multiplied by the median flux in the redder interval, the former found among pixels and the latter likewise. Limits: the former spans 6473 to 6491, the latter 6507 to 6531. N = 146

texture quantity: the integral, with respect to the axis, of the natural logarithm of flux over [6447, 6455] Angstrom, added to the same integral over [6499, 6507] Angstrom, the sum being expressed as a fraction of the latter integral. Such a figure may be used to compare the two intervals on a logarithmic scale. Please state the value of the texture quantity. 1.96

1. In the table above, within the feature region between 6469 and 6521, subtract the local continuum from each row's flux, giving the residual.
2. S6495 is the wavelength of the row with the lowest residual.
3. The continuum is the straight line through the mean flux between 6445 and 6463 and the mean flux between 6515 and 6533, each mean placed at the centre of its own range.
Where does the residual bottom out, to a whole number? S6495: 6494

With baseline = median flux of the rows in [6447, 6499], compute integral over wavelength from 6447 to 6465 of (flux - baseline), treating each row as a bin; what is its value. -7.7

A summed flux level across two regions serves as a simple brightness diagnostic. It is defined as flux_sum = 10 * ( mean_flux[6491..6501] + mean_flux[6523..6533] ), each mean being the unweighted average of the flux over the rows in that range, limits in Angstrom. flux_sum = 222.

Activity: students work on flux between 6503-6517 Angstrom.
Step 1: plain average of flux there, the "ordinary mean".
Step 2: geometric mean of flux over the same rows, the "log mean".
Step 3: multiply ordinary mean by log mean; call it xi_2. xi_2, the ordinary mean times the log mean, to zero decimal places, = 127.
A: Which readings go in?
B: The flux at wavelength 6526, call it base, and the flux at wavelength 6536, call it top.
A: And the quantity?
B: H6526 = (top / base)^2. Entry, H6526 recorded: 1.23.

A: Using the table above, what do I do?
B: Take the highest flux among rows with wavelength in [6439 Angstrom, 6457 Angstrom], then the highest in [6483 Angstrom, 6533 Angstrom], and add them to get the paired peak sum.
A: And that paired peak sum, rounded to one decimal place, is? 24.5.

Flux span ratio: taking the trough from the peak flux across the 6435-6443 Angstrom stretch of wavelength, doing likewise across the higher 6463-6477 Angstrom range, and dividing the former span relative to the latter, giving 0.9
